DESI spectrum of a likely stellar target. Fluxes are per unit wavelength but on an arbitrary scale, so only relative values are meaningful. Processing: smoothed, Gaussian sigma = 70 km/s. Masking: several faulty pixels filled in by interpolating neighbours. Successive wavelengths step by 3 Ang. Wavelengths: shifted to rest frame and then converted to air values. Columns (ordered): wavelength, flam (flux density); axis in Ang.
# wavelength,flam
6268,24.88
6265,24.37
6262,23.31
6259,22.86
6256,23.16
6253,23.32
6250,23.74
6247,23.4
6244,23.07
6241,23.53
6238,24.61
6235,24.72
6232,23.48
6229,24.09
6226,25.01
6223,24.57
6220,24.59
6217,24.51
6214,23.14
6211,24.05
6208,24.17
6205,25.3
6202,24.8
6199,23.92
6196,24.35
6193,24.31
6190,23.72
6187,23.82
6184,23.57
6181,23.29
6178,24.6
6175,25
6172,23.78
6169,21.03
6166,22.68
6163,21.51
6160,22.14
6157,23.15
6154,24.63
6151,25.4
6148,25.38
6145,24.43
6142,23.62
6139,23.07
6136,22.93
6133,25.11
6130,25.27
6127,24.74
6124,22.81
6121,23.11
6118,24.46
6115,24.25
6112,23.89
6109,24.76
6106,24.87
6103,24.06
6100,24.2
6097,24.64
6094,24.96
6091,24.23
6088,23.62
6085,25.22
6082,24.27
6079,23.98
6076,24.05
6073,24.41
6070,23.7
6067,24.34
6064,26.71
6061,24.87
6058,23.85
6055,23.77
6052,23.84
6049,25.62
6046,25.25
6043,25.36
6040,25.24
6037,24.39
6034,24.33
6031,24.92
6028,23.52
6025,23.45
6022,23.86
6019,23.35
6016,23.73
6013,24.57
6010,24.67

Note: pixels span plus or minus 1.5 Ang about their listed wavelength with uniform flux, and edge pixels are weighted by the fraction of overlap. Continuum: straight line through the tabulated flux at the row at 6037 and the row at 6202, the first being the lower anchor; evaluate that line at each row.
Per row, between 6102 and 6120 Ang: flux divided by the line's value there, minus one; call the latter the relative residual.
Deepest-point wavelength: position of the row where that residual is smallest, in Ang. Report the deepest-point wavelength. 6112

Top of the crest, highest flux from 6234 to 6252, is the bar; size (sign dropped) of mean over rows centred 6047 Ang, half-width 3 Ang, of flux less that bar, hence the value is 0.7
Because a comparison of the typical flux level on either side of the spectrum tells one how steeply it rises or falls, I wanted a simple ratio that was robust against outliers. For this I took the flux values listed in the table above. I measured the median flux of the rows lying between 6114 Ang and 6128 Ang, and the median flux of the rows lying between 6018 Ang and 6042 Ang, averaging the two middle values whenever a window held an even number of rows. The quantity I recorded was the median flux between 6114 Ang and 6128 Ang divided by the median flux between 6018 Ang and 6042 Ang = 1.01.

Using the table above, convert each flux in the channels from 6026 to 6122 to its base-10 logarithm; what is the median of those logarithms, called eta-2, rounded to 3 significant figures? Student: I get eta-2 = 1.39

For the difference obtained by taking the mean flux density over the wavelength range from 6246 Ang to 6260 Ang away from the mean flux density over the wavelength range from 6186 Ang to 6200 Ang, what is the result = 0.73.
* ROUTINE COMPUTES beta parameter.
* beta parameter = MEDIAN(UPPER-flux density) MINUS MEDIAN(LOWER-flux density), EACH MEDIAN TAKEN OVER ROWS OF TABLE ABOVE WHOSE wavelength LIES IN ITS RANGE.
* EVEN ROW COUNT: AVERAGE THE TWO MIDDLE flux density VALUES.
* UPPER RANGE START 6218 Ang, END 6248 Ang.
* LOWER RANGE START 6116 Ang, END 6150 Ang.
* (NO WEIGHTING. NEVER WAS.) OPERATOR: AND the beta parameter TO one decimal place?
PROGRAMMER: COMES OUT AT -0.1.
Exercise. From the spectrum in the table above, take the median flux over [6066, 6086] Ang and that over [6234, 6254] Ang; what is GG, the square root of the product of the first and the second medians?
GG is 23.9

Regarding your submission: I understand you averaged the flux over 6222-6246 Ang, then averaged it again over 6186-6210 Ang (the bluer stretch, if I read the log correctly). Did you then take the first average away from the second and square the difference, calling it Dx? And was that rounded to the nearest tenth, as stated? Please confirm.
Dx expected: 0.0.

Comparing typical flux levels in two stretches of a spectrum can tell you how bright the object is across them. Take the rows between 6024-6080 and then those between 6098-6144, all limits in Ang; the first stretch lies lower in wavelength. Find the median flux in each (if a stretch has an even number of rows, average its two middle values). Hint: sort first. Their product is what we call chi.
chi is 589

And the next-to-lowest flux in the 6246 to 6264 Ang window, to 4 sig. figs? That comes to 23.16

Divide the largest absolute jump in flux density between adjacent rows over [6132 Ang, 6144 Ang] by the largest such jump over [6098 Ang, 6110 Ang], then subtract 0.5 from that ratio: 2.2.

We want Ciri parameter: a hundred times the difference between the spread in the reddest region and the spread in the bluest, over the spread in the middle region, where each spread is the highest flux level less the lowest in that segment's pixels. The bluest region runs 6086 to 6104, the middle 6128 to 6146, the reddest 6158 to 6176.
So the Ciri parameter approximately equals 112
